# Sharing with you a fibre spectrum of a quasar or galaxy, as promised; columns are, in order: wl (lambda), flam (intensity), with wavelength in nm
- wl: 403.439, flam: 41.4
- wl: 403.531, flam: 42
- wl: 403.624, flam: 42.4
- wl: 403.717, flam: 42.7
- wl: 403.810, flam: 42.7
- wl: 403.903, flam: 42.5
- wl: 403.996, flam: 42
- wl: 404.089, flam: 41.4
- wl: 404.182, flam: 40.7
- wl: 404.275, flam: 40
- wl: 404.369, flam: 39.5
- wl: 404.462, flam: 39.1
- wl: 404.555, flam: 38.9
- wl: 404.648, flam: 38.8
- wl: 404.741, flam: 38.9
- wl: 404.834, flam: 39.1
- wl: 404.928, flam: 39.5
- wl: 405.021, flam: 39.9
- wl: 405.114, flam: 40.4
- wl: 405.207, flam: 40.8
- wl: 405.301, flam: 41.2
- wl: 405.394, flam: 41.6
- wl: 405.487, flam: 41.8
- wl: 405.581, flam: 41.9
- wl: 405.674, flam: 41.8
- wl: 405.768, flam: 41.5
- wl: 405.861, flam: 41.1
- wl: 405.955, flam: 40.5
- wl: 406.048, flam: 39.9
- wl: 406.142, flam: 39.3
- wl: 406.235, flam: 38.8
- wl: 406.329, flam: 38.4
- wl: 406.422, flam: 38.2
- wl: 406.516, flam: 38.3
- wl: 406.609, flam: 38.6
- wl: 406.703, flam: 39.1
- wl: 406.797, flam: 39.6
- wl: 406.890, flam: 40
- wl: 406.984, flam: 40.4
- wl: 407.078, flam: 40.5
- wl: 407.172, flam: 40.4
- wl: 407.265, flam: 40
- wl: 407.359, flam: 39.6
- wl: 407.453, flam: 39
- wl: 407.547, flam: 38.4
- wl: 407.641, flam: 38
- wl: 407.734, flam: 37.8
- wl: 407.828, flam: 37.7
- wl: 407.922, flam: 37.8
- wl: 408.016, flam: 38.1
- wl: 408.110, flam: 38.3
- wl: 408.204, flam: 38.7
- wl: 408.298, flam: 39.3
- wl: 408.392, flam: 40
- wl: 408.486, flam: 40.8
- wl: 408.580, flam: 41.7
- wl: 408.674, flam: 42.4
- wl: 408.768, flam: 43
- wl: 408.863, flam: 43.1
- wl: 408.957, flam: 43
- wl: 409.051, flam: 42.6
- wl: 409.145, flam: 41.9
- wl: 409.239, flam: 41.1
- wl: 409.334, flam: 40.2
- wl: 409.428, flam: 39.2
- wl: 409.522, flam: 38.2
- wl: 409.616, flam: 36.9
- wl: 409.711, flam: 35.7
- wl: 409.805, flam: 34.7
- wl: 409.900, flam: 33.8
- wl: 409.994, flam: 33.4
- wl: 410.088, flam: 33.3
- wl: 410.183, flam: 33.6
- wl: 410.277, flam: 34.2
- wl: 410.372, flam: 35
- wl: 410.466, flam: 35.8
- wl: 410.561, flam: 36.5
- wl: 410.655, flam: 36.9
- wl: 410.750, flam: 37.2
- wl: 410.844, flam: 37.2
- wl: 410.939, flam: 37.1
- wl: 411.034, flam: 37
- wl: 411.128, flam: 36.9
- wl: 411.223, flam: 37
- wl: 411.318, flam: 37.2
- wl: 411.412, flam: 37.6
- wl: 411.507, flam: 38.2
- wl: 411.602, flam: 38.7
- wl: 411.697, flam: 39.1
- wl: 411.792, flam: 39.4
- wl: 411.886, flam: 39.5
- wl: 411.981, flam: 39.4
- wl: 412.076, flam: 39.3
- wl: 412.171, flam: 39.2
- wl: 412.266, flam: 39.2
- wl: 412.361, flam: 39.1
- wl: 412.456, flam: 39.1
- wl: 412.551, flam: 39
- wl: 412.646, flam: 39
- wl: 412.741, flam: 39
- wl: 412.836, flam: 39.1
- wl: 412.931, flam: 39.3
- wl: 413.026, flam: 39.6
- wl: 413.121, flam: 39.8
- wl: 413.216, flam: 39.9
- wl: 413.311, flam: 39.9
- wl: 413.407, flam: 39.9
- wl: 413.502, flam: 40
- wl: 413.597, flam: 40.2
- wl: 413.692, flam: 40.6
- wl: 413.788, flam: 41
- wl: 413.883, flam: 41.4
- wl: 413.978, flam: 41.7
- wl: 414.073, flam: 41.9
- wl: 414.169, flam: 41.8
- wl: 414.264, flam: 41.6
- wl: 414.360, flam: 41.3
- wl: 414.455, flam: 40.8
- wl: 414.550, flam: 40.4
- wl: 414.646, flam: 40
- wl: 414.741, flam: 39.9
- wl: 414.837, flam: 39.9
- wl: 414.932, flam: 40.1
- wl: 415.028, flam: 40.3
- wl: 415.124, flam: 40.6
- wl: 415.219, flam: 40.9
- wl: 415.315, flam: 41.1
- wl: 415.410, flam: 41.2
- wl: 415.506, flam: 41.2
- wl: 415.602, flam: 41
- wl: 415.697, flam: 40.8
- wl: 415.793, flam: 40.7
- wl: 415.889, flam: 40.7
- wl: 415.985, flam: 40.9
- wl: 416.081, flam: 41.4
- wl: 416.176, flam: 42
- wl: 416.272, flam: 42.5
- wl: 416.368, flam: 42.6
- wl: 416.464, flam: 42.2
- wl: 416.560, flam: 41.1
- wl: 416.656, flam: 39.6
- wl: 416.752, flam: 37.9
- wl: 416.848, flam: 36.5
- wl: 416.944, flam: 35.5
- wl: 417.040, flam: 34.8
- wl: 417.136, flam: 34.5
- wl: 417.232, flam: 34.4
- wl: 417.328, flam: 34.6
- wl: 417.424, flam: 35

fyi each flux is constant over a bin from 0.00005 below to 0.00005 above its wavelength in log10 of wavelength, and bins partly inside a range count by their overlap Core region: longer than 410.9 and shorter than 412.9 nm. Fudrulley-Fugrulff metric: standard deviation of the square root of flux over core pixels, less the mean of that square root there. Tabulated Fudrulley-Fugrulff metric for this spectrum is -6.13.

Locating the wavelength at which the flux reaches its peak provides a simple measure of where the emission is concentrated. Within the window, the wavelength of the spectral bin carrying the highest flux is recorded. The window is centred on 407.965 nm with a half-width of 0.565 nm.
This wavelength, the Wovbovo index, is 408.486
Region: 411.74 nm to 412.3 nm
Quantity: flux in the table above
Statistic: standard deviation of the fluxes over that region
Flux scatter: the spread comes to 0.1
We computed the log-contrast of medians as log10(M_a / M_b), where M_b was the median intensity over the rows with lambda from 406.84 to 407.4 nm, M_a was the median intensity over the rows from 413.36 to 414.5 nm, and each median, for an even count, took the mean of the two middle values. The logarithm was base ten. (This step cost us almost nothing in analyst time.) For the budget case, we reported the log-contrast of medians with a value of 0.010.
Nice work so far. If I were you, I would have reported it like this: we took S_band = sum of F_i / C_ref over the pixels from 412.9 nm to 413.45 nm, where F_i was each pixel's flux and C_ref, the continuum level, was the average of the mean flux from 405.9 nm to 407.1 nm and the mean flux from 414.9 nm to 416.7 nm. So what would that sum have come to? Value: 5.9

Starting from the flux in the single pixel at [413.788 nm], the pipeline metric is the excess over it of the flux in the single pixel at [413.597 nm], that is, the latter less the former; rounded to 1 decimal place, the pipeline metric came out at -0.8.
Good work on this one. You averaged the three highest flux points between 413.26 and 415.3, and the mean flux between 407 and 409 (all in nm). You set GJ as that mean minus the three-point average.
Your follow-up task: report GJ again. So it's -2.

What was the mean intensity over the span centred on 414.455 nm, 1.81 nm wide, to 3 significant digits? 40.8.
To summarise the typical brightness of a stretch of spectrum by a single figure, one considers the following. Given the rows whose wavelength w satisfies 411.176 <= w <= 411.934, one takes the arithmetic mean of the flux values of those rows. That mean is 38.3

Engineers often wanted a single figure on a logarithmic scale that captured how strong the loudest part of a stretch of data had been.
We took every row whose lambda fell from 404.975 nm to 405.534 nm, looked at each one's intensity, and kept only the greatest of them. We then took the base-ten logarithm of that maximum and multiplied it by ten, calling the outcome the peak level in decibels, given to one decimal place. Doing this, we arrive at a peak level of 16.2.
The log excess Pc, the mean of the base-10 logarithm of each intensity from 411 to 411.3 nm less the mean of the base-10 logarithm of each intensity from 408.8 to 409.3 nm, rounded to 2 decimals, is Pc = -0.06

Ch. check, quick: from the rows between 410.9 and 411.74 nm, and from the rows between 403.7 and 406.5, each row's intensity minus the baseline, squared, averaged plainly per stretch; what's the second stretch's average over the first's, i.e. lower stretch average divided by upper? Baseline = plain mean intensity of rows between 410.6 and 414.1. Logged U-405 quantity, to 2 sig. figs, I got 1.4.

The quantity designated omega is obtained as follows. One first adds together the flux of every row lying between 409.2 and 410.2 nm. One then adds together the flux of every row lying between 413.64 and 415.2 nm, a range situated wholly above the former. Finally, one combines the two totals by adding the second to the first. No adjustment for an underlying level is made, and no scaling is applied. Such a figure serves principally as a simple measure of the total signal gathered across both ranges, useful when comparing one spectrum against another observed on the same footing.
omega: 1053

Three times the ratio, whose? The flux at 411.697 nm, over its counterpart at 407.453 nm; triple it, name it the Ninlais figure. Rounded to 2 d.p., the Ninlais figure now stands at 3.01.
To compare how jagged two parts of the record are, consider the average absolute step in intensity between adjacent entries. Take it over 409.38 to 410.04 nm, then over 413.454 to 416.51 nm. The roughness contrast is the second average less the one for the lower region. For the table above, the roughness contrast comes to -0.7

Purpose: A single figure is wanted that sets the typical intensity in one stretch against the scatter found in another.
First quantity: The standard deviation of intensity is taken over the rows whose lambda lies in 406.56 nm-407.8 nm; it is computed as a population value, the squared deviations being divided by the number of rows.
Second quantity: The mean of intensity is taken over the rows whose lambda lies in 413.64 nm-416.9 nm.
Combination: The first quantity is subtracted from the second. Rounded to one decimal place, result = 39.9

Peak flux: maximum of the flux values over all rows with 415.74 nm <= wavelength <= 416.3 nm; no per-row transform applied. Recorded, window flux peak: 42.5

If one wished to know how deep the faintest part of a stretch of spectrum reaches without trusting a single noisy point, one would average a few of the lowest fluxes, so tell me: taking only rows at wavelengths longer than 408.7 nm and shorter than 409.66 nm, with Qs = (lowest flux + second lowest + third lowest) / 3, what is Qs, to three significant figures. 38.1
